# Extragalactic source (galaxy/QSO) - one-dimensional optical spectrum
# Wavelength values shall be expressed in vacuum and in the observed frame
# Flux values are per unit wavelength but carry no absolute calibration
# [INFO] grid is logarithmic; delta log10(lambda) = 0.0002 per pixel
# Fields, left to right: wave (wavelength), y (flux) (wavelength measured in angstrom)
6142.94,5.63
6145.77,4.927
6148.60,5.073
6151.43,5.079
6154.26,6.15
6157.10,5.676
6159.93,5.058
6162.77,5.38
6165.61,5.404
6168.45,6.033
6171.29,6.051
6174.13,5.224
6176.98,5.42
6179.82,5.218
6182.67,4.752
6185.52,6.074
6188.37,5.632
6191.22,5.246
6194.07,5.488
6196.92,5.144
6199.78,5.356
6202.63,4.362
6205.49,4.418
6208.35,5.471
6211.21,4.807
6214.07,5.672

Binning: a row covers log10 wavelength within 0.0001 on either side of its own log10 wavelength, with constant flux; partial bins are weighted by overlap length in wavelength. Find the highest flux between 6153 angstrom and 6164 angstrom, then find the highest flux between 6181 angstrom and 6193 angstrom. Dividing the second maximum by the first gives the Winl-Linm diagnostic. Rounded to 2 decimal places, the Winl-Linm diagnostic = 0.99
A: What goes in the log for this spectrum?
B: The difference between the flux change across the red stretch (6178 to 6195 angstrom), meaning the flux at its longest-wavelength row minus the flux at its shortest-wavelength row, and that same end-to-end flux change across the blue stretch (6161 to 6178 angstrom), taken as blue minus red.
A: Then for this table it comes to -0.2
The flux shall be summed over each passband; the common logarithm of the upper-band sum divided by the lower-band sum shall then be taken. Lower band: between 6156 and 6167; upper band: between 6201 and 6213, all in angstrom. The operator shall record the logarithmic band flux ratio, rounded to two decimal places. -0.05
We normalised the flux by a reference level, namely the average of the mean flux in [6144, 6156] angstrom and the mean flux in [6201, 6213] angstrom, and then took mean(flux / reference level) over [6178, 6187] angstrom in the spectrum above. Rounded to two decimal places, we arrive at 1.06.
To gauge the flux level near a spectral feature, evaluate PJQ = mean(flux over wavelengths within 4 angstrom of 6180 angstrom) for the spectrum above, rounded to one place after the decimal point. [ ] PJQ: 5.1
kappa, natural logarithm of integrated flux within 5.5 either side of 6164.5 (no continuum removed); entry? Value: 4.1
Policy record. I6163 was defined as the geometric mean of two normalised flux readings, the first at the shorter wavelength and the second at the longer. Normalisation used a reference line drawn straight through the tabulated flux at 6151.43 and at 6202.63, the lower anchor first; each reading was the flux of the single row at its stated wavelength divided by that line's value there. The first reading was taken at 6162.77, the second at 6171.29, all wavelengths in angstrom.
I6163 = 1.17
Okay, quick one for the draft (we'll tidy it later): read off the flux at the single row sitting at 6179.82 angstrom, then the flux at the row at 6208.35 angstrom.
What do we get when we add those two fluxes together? 10.7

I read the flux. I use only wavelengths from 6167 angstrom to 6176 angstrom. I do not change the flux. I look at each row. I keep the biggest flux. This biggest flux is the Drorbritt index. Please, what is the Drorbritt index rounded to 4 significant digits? 6.051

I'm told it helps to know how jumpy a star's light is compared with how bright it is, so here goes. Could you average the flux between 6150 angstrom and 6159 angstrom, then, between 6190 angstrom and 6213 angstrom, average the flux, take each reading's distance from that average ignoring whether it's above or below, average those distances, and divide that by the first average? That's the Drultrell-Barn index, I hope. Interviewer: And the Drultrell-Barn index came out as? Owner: 0.068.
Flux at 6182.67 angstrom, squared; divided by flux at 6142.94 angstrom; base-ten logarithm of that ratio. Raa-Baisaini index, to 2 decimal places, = 0.60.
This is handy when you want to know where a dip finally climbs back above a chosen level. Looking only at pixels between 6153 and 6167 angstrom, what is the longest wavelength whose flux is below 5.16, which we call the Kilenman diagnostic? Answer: 6159.93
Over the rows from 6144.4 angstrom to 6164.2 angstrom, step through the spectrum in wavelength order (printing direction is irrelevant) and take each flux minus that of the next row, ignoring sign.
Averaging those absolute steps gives 0.44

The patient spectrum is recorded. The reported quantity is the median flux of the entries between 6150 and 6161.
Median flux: 5.38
